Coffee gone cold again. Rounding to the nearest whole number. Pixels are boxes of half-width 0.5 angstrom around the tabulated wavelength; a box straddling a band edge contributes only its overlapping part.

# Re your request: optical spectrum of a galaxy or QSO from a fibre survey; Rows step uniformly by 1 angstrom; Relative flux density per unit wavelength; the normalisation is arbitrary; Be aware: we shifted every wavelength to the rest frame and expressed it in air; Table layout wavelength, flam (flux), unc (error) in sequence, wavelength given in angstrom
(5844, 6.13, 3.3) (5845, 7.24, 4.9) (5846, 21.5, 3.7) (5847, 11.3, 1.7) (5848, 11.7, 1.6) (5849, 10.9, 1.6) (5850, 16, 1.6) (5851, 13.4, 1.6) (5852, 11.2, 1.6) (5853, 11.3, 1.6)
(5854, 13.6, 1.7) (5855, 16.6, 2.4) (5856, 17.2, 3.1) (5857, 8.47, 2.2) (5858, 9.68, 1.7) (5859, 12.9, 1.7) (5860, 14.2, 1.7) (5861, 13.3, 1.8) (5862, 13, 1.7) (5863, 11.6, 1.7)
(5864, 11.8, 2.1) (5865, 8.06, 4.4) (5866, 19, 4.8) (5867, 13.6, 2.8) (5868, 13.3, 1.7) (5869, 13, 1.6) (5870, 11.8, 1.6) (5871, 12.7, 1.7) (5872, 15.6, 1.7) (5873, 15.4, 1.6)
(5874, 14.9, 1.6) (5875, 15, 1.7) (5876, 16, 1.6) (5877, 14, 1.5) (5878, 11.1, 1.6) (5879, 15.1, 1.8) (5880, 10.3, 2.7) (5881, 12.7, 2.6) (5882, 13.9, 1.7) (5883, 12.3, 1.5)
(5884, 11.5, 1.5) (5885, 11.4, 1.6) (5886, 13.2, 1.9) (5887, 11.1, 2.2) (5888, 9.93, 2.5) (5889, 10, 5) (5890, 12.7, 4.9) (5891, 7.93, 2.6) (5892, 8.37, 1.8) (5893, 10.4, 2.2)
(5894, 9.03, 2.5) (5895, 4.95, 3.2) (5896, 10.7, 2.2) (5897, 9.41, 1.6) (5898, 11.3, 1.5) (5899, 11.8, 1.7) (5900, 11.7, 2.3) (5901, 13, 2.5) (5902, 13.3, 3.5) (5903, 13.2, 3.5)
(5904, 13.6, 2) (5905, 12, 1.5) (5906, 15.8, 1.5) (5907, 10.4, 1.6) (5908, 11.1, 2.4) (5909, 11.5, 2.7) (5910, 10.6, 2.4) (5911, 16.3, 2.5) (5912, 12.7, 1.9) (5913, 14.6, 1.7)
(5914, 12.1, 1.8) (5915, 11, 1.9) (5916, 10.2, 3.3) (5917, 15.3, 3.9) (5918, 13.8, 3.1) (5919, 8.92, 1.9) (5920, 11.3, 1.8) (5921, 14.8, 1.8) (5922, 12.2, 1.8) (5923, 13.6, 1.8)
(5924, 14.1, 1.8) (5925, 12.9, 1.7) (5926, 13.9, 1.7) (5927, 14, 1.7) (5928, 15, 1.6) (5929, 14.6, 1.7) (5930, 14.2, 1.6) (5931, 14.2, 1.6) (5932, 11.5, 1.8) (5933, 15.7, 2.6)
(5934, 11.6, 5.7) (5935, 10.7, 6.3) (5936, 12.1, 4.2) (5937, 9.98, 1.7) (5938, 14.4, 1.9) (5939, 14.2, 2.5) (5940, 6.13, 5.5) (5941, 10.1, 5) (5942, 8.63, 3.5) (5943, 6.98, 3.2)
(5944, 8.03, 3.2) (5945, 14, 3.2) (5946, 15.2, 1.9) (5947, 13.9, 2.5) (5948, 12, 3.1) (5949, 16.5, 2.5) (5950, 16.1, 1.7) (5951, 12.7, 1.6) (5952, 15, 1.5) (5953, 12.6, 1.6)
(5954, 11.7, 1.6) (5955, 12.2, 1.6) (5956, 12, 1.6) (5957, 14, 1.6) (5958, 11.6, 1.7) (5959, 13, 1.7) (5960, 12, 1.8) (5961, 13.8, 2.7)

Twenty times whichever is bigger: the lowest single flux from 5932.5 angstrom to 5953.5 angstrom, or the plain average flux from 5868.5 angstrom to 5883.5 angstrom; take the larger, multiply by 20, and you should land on 272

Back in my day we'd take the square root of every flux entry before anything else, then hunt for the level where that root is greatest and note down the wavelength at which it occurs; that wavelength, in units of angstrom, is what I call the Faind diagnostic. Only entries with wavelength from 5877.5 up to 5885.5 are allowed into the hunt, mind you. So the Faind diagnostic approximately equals 5879 angstrom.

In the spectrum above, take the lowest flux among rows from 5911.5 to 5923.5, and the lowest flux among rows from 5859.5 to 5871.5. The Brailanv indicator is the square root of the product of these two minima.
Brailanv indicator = 8.5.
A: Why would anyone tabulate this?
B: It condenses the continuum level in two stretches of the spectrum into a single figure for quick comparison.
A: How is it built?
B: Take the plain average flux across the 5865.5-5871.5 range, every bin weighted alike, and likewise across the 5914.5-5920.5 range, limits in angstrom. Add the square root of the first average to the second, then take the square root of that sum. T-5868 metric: 3.93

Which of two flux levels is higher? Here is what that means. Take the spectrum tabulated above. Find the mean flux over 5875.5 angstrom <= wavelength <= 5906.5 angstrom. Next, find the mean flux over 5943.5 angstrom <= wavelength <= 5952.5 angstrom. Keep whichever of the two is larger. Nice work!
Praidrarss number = 13.7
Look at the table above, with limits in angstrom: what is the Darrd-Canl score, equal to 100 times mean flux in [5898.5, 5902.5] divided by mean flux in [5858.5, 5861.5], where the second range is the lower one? 92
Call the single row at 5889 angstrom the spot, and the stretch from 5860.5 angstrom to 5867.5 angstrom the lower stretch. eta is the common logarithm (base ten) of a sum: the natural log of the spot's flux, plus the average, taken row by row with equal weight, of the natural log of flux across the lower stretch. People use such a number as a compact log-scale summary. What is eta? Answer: 0.684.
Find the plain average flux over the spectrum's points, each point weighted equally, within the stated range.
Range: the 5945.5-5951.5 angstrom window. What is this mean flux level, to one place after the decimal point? 14.4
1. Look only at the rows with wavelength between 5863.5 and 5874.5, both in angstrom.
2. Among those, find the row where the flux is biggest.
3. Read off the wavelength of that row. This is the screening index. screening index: 5866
